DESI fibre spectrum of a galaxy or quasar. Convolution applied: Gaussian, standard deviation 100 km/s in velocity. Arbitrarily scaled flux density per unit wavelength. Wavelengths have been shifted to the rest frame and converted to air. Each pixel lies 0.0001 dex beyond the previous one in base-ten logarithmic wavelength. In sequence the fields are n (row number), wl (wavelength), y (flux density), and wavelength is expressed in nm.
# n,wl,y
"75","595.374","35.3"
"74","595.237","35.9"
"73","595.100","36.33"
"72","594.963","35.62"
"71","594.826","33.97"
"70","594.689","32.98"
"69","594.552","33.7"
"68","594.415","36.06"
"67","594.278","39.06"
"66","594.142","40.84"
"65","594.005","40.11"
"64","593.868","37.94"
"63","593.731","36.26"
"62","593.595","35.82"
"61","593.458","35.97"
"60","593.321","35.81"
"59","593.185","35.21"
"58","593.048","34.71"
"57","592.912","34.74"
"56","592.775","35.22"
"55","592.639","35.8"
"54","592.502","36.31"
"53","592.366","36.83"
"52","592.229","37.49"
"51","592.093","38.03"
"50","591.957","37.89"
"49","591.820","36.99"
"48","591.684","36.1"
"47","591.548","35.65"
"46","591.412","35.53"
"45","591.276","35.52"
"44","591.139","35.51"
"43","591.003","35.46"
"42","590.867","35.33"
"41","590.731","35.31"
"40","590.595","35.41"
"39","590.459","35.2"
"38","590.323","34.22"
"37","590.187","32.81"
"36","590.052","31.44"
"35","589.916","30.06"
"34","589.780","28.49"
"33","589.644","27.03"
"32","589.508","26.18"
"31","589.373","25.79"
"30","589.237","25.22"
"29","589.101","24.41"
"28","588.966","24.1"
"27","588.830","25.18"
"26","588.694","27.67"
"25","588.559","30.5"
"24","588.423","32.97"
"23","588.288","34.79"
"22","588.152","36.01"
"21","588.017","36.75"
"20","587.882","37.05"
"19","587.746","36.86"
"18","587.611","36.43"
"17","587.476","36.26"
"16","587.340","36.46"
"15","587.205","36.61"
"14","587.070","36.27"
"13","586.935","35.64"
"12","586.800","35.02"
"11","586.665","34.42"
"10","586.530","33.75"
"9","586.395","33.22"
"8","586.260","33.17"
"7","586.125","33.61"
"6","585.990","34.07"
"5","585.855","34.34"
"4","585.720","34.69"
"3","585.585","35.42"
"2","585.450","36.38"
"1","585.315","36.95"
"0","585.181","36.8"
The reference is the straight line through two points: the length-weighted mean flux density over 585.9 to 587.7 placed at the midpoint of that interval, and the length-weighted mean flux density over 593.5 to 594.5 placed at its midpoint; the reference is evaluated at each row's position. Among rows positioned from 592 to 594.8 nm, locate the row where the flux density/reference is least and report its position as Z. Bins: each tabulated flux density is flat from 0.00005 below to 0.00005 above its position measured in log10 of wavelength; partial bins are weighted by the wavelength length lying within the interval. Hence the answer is 594.689 nm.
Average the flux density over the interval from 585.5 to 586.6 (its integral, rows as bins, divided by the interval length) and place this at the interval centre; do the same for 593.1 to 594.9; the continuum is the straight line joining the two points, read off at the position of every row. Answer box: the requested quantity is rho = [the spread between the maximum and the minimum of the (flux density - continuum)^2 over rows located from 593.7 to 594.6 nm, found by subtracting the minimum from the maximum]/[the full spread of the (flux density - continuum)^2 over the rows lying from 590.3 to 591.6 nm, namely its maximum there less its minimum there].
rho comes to 16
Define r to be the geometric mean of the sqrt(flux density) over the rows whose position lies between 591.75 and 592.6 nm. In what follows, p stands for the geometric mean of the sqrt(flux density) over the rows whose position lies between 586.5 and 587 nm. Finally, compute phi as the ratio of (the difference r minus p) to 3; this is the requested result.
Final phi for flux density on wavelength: 0.07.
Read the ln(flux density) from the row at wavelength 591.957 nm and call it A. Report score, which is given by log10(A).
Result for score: 0.560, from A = 3.63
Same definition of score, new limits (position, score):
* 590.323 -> 0.548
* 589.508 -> 0.514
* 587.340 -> 0.556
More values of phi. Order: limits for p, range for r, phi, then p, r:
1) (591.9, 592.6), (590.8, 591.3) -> -0.05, 6.11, 5.95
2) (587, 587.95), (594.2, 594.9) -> -0.04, 6.05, 5.92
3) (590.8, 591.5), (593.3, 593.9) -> 0.02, 5.96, 6.03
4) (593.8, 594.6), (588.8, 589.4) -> -0.39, 6.15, 4.99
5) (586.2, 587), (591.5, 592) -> 0.07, 5.85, 6.05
